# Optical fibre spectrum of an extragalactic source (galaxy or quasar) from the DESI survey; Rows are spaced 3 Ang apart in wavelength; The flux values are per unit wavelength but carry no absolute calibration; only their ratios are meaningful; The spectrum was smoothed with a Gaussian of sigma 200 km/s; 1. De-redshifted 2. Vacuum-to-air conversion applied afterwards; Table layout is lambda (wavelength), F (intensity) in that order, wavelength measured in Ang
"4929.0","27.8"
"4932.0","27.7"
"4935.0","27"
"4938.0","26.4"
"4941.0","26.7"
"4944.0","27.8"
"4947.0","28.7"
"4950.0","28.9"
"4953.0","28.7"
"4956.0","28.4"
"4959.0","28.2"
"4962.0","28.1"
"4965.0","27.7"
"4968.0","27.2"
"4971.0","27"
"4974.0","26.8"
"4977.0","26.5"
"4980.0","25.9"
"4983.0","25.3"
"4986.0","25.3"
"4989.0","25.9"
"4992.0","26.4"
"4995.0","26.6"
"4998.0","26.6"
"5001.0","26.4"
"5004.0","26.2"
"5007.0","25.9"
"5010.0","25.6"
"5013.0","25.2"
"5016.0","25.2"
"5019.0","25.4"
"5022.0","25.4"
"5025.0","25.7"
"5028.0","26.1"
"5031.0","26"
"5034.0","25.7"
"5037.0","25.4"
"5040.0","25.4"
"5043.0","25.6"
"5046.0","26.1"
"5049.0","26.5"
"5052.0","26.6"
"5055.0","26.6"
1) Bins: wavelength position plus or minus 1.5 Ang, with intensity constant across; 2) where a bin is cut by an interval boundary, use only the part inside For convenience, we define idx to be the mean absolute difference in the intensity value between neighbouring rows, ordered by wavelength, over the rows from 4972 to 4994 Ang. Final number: 0.43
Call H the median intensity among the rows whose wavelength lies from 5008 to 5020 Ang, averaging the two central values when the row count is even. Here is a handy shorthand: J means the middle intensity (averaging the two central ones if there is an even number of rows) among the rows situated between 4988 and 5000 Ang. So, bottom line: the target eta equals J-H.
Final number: 1.2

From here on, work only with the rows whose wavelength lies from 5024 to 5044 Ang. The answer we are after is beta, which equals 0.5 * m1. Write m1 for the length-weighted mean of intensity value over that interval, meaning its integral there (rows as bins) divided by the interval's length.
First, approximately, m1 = 25.7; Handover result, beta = 12.9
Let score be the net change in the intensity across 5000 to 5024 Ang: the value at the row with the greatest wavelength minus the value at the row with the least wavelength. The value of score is -1.0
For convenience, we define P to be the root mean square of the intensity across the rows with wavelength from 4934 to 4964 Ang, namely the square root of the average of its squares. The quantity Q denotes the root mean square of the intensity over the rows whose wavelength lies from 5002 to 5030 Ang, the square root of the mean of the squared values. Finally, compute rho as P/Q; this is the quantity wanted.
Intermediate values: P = 27.9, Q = 25.6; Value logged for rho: 1.09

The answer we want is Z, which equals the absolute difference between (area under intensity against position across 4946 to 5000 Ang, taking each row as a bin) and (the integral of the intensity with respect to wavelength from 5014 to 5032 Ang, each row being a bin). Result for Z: 1002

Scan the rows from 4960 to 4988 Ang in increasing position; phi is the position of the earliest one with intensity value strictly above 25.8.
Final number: 4962.0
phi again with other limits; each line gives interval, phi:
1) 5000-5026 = 5001.0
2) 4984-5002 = 4989.0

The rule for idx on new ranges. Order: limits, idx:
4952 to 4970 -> 0.30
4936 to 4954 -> 0.54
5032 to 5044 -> 0.17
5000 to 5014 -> 0.30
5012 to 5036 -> 0.19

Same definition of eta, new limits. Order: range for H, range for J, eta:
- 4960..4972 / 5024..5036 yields -1.6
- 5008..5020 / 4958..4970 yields 2.6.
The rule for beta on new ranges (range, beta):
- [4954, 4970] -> 14.0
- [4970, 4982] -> 13.2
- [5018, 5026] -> 12.7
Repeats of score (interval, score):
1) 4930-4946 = 0.1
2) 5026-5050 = 0.4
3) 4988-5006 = 0.3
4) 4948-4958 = -0.5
